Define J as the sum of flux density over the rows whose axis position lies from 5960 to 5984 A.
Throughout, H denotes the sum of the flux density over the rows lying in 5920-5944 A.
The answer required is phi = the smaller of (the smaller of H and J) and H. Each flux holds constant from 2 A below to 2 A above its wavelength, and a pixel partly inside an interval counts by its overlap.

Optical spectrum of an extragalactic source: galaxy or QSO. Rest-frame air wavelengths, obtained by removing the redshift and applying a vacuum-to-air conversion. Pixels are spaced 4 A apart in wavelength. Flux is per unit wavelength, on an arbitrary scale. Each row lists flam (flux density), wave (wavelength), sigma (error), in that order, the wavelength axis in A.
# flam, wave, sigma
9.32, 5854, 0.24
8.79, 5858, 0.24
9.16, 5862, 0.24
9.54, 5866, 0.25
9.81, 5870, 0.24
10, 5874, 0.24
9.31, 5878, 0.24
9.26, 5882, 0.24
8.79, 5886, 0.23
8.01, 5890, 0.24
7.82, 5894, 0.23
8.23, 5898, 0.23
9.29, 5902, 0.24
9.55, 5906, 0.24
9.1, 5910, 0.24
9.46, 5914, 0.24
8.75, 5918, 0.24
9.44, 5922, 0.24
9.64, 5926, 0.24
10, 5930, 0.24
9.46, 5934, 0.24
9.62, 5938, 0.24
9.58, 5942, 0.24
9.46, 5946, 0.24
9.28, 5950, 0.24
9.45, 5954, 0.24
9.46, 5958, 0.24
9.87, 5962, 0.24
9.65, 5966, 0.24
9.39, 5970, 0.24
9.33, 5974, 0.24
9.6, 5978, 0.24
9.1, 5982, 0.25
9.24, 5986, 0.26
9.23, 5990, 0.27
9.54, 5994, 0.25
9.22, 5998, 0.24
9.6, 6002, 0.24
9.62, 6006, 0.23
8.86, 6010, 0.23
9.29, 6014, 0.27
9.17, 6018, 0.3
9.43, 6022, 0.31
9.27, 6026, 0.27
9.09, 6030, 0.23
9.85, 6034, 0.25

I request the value 57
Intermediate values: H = 57.7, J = 56.9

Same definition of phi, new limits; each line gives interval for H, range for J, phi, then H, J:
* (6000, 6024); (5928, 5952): 56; 56.0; 57.4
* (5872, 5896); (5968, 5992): 53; 53.2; 55.9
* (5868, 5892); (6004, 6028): 55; 55.2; 55.6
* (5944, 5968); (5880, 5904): 51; 57.2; 51.4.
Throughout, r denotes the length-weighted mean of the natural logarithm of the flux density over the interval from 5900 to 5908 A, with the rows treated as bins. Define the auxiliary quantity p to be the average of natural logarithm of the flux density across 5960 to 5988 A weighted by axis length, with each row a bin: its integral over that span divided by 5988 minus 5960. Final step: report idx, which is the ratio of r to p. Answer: 1.00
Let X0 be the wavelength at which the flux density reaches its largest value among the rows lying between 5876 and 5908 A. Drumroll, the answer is 5906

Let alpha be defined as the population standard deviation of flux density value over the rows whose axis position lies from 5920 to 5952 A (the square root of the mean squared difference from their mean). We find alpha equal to 0.20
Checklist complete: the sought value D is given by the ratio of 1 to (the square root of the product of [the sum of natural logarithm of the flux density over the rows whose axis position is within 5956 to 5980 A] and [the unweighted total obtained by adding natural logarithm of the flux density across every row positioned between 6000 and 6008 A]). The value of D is 0.13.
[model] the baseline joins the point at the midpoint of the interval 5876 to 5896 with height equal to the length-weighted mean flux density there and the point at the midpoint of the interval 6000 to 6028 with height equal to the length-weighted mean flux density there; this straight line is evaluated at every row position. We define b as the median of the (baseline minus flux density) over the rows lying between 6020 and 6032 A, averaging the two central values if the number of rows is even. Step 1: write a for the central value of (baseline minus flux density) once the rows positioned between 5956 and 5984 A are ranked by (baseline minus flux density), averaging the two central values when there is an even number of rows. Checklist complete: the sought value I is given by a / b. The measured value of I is -3.8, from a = -0.44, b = 0.1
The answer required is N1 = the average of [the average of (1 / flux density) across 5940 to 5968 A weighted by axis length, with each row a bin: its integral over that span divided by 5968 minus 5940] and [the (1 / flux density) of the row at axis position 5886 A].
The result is 0.109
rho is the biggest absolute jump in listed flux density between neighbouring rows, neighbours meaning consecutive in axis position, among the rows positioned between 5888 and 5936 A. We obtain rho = 1.06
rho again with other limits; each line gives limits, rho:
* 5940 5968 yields 0.41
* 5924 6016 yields 0.76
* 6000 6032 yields 0.76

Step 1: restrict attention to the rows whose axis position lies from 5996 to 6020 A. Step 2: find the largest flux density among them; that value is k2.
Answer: 9.62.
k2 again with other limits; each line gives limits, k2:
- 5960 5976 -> 9.87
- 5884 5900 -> 8.79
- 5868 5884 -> 10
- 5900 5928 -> 9.64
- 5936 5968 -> 9.87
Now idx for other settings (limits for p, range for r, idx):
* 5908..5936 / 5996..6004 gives 1.00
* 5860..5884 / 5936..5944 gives 1.00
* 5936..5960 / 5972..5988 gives 0.99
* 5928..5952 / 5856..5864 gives 0.97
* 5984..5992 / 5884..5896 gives 0.95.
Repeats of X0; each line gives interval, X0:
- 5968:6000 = 5978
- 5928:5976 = 5930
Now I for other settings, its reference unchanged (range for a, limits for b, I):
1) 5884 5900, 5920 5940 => -0.8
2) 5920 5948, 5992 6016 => 4.1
